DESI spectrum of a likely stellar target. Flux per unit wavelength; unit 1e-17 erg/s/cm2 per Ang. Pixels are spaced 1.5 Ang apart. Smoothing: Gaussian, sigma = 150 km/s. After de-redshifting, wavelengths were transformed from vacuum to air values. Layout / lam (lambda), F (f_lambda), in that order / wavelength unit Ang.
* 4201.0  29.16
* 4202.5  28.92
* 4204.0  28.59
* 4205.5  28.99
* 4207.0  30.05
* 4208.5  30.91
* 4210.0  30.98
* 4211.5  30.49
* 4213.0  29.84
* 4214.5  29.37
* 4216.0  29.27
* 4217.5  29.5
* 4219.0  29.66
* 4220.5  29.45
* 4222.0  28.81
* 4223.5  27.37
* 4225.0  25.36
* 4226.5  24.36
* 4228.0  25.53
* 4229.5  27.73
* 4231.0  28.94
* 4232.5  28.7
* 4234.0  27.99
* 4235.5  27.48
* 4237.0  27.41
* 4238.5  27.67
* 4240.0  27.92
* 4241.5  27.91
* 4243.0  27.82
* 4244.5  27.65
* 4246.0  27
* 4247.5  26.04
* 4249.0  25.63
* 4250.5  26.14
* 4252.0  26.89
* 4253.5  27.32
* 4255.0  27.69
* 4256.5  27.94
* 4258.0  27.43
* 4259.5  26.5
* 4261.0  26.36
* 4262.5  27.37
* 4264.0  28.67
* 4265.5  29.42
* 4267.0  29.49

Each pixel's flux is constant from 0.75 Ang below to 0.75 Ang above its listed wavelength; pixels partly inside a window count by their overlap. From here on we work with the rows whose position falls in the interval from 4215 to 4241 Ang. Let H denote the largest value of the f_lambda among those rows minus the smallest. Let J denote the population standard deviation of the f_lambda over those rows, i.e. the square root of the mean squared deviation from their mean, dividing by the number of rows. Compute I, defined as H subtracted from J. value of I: -3.81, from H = 5.3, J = 1.49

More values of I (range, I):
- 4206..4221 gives -1.11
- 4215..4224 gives -1.51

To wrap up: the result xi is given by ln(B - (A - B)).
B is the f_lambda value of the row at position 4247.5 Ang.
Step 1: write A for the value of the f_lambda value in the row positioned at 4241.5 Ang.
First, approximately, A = 27.91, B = 26.04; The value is 3.19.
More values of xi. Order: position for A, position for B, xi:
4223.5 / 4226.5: 3.06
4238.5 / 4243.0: 3.33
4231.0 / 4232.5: 3.35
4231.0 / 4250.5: 3.15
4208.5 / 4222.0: 3.29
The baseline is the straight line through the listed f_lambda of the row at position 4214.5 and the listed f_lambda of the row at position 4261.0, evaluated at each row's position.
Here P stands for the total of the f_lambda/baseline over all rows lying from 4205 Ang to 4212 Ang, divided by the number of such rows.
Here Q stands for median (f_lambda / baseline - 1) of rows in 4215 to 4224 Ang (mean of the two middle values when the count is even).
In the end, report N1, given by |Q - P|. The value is 1.012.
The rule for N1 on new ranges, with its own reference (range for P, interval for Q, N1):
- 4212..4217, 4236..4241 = 1.009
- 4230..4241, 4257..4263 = 0.983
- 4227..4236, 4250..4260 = 0.964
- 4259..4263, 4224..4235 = 1.038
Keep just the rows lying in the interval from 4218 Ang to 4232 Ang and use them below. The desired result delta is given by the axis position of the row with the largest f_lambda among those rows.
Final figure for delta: 4219.0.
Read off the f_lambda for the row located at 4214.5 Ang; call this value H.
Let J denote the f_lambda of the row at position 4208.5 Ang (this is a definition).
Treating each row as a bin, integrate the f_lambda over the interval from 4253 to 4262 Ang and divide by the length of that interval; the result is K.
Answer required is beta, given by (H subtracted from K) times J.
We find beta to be -67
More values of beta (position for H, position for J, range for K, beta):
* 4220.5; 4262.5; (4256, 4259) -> -52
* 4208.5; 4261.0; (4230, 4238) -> -75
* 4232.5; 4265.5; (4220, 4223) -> 8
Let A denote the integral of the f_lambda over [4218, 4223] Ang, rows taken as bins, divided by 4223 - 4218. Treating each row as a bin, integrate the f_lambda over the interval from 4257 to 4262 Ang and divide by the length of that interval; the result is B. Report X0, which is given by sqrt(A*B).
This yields 28.0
